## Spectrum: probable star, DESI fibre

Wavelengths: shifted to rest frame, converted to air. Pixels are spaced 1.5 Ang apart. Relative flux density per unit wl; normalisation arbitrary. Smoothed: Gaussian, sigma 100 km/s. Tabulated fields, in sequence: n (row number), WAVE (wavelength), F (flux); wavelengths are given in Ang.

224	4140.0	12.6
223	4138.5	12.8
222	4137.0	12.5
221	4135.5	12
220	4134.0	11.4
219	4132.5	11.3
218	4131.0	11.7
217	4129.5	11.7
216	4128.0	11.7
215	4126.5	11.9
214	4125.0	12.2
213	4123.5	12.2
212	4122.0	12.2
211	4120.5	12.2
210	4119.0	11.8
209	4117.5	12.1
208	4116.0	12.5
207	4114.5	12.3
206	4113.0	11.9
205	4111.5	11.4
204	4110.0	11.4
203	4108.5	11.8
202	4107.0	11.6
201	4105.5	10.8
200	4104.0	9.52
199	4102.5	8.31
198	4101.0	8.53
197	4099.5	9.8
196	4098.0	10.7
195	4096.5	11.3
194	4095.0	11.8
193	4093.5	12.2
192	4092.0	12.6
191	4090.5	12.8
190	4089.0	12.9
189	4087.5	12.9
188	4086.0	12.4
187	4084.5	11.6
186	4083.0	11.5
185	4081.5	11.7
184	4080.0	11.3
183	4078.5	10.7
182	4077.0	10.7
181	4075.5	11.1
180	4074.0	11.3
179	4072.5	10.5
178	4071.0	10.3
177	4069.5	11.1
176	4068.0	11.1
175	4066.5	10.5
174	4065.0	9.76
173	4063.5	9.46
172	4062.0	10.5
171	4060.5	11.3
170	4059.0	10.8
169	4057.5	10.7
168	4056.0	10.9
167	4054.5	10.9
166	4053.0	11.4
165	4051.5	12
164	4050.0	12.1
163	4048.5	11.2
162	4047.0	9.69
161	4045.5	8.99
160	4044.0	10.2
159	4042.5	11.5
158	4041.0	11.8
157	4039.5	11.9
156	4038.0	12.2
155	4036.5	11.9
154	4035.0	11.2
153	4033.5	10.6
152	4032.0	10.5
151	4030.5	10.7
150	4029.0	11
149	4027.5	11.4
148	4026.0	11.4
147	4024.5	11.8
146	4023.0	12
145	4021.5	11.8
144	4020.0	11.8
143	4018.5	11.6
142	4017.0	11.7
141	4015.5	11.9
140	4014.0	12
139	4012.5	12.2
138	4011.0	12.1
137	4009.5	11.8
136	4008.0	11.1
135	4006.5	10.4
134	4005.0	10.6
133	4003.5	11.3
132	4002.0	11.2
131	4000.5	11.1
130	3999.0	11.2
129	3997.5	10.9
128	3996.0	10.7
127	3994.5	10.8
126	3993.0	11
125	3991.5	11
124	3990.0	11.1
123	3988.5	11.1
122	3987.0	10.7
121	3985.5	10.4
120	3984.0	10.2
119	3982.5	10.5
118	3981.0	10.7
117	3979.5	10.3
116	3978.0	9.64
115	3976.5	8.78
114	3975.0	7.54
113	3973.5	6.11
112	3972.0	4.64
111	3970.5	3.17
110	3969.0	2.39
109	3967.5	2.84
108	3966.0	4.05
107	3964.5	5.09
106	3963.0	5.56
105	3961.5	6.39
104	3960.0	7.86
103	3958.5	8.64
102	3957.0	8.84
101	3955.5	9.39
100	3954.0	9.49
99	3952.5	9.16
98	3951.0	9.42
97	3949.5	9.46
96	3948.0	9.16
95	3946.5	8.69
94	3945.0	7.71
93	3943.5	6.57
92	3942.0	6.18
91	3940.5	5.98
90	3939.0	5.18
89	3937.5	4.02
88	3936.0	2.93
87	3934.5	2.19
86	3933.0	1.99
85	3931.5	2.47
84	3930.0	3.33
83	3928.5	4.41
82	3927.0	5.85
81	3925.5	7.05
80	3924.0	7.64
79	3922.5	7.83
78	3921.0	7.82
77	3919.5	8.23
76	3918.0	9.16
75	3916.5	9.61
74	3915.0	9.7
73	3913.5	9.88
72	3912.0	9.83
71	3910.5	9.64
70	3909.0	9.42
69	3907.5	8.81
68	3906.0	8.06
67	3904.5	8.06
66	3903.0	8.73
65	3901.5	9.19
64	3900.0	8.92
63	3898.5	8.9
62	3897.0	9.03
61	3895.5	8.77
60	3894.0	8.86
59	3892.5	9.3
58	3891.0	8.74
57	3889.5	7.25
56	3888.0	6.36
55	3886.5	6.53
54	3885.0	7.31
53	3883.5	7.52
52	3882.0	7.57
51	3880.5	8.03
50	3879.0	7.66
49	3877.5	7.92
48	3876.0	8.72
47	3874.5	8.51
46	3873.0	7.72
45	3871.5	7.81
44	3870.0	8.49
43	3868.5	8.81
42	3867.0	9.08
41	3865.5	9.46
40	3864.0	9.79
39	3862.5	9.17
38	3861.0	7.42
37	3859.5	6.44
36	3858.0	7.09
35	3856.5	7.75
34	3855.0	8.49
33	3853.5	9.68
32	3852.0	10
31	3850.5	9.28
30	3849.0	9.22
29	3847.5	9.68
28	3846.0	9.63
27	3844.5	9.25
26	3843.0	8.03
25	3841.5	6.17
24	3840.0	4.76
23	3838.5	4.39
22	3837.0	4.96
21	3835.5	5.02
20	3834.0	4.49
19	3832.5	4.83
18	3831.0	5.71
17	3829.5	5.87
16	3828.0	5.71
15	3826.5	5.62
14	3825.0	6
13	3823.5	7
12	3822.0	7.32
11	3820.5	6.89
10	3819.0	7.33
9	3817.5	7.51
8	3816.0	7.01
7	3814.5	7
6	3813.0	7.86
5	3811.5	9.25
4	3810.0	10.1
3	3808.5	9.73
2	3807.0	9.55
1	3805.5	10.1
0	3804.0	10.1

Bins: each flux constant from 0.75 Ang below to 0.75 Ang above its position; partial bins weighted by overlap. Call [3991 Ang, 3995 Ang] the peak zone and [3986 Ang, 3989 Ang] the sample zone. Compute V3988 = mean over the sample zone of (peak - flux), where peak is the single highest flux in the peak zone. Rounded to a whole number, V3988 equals 0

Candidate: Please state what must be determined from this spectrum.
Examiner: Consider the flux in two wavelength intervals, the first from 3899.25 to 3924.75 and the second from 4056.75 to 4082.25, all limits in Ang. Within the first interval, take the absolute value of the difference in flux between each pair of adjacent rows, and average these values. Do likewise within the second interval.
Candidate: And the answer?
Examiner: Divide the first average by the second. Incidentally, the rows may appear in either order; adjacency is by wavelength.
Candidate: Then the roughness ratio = 0.73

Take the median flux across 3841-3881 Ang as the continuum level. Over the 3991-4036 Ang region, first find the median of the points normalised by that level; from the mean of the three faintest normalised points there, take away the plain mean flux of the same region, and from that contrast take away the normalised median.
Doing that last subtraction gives -11.4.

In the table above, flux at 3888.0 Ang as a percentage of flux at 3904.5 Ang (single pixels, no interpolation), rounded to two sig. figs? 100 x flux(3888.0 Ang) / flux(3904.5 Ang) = 79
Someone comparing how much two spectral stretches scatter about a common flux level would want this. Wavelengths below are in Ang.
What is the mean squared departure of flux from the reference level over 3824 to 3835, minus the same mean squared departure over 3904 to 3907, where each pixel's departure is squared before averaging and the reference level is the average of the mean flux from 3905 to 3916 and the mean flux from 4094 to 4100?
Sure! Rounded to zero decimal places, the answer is 18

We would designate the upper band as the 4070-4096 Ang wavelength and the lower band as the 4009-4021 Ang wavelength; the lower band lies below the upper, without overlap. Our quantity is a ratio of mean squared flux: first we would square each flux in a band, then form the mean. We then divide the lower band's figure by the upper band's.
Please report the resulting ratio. 1.0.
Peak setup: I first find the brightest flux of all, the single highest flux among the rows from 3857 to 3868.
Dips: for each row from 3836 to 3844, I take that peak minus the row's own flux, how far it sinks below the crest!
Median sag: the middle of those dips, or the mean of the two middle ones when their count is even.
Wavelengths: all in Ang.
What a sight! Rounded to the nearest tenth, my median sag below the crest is 4.8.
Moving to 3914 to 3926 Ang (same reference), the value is 1.8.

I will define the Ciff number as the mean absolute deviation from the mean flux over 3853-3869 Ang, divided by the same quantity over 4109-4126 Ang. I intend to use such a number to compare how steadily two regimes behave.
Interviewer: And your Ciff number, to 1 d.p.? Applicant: 3.3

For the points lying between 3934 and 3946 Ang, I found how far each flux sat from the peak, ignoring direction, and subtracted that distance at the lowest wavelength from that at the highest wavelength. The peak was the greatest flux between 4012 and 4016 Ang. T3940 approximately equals -5.5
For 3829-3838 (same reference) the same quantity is 0.9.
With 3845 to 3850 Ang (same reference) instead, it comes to 0.4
